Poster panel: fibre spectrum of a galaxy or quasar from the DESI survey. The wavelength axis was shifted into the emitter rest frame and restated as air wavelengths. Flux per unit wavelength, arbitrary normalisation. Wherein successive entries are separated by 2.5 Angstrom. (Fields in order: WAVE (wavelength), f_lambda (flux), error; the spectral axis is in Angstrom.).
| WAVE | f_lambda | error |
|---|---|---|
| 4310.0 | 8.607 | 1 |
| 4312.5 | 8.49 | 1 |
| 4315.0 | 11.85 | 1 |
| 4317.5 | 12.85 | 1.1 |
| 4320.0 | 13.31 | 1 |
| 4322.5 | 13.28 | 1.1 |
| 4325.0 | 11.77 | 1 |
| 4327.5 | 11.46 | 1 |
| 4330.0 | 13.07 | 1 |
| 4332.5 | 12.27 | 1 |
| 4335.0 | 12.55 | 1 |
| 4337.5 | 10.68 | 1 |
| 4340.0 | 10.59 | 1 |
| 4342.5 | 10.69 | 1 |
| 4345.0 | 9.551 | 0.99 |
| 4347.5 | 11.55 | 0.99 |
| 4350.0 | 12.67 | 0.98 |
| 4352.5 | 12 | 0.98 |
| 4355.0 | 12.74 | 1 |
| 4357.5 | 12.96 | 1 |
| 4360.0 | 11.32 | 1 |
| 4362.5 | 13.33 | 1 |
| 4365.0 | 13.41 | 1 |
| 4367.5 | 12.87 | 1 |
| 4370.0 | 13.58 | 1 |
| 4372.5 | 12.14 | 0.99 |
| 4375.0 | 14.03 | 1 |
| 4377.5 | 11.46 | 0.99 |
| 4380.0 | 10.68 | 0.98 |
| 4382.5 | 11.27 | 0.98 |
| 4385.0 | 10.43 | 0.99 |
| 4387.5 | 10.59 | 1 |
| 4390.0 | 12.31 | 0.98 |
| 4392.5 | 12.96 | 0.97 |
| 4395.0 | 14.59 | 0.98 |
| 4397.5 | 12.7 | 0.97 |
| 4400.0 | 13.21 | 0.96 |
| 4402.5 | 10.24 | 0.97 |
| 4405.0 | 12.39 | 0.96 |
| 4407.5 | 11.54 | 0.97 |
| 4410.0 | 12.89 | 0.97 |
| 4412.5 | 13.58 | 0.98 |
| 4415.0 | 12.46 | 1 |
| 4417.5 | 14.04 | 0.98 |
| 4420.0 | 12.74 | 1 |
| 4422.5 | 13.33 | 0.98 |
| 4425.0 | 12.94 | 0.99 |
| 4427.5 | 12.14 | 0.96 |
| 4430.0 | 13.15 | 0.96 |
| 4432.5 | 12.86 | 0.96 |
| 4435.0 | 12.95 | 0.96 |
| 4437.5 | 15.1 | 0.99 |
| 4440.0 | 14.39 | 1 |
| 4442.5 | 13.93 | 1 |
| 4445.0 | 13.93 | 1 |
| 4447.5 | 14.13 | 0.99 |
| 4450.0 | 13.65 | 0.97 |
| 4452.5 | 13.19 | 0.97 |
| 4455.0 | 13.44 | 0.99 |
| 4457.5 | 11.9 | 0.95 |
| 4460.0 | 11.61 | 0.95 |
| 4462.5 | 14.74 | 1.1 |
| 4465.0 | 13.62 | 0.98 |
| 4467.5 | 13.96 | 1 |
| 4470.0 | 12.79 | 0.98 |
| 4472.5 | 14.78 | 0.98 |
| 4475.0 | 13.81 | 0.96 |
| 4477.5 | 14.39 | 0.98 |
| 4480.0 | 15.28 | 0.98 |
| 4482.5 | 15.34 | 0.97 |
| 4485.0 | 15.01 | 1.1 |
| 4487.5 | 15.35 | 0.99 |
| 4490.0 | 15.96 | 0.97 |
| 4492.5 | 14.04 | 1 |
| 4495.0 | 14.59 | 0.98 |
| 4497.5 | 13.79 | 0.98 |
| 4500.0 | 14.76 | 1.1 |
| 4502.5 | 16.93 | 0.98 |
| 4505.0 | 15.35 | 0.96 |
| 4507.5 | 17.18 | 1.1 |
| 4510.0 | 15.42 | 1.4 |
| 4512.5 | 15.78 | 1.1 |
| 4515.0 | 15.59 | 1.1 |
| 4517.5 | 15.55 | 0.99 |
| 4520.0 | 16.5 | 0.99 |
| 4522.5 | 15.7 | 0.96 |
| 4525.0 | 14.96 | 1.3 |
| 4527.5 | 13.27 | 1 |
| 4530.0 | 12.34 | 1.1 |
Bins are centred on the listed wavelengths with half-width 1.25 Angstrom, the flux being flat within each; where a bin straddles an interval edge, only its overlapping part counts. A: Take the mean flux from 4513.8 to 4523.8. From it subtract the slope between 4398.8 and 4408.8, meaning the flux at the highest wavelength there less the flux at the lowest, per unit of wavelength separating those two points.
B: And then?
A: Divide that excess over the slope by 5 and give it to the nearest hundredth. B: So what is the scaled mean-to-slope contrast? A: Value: 3.21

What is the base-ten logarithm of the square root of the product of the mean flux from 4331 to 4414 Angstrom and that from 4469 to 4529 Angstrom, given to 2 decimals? 1.13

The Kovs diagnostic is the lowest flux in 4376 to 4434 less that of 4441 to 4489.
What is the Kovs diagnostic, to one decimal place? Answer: -1.4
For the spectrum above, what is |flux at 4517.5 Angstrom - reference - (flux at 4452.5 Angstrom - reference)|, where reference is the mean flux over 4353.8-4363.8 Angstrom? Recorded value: 2.4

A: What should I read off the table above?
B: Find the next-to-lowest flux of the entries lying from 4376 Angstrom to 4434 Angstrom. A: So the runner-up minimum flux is 10.43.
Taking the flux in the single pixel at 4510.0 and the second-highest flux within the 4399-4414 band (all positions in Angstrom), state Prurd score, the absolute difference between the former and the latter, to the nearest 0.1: 2.2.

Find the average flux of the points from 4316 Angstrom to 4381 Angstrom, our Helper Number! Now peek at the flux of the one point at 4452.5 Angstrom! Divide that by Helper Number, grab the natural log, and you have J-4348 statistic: 0.079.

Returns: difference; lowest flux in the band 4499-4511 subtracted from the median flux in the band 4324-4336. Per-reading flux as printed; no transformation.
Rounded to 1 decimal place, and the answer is -2.5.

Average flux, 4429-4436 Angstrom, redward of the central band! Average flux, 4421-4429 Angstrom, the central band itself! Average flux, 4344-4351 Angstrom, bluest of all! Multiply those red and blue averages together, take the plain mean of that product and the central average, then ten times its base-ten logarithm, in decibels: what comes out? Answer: 19.0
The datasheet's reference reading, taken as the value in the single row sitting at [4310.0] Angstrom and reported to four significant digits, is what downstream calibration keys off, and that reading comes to 8.607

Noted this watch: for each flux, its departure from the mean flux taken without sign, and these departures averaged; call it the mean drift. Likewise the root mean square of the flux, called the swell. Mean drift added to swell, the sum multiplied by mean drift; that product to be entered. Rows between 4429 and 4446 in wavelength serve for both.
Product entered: 9.6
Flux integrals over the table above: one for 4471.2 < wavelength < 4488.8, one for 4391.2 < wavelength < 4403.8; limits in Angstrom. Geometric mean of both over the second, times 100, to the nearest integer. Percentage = 128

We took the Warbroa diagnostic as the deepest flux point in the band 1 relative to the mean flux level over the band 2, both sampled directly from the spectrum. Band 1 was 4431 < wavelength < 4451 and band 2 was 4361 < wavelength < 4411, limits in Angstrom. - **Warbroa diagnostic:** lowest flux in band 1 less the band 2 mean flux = 0.5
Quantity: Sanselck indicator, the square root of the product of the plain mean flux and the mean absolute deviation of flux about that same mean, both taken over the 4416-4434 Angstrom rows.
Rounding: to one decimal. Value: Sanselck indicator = 2.3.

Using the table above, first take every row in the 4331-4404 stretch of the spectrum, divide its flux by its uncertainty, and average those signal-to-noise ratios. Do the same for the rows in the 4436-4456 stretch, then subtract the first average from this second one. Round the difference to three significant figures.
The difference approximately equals 1.95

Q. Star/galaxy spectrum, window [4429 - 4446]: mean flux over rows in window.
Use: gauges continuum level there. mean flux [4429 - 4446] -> 13.8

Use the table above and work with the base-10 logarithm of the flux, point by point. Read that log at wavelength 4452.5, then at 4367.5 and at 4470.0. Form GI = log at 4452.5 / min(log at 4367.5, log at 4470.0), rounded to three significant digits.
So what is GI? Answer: 1.01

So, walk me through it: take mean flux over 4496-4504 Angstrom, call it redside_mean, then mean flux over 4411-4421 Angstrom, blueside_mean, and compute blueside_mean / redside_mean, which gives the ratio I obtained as 0.87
